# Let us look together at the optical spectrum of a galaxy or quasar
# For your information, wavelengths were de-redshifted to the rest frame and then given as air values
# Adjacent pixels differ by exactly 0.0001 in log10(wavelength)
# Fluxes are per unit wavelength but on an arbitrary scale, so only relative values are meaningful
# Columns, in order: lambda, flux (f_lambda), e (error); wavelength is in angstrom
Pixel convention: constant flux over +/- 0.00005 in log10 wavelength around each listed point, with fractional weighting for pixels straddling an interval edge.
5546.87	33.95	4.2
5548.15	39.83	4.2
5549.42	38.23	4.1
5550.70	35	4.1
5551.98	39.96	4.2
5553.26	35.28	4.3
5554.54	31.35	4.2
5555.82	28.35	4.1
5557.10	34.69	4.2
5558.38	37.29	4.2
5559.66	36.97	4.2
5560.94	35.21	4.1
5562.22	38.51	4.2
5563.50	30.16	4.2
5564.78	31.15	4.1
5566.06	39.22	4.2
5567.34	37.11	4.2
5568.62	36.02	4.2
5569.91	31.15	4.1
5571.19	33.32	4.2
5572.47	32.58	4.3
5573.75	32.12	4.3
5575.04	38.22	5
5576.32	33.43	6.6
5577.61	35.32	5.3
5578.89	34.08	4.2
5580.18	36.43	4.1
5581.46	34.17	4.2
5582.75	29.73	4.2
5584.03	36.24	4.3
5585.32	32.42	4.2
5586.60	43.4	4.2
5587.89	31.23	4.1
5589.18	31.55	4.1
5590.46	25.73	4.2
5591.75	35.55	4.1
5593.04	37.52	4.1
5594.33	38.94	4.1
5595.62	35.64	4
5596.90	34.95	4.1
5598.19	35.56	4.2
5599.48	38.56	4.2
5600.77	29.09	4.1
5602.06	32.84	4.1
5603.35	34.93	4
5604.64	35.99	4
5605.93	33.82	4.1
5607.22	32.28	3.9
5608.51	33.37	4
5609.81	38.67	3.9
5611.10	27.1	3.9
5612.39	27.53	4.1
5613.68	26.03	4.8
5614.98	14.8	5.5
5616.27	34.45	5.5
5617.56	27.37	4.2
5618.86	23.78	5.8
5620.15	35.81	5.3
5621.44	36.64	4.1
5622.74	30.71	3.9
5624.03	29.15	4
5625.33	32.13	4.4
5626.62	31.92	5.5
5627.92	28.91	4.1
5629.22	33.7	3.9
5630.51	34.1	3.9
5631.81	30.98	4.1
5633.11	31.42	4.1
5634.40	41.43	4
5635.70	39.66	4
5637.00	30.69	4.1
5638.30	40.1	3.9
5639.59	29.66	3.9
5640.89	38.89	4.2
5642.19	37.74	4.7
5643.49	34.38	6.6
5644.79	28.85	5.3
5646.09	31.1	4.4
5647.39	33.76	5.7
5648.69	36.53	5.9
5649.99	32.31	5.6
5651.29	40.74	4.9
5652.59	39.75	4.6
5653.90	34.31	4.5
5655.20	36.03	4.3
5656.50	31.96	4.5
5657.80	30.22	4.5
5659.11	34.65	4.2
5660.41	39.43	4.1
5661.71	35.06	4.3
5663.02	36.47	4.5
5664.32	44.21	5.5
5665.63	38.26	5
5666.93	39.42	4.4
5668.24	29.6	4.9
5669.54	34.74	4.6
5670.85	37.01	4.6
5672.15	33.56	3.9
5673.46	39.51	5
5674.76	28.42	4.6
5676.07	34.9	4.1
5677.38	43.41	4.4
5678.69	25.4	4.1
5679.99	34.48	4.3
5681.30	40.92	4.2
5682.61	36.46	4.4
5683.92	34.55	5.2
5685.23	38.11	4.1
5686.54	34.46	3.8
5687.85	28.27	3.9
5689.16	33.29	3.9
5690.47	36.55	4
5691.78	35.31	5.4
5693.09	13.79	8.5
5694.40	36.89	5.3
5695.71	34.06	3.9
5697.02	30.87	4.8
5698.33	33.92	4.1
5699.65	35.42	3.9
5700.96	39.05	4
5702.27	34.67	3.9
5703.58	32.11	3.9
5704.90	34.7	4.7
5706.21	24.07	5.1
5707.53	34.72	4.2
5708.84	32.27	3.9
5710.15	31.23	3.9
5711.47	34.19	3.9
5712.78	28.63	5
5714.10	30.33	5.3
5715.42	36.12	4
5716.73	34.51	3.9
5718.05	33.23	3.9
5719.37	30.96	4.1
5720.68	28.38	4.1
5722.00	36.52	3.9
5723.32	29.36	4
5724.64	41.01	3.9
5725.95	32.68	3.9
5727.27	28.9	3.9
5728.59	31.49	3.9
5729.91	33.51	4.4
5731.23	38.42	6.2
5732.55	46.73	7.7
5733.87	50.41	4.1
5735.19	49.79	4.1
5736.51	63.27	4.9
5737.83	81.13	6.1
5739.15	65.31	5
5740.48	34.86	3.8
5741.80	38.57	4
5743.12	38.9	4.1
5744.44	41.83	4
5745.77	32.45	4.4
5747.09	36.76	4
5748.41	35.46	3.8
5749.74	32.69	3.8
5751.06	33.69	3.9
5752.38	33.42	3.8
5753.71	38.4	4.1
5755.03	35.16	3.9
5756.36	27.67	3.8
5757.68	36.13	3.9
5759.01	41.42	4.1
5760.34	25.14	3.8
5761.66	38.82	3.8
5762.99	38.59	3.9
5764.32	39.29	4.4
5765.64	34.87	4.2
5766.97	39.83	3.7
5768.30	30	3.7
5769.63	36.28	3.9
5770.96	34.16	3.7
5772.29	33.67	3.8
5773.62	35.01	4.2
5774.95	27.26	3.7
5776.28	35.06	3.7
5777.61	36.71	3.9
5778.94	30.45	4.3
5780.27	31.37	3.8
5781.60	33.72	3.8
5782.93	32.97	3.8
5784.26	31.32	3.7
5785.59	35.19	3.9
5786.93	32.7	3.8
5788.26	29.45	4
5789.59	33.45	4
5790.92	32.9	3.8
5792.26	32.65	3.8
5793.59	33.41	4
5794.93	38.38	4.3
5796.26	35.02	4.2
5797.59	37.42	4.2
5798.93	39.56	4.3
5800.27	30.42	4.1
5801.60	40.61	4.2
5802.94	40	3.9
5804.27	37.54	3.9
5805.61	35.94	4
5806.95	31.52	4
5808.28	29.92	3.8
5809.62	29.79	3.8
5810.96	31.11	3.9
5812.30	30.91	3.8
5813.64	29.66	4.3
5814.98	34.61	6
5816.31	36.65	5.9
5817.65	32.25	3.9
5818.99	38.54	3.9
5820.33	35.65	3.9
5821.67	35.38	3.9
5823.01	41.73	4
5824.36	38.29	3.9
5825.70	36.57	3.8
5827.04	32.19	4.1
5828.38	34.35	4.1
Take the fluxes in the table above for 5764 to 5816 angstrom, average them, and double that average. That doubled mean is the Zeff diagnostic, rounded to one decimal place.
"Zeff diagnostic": 67.9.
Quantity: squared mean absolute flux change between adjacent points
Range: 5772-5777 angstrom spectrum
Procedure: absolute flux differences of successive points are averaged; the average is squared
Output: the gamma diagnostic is 32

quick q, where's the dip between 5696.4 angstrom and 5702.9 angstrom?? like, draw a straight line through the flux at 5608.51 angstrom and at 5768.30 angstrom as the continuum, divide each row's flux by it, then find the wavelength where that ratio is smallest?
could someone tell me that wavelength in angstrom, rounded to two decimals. 5697.02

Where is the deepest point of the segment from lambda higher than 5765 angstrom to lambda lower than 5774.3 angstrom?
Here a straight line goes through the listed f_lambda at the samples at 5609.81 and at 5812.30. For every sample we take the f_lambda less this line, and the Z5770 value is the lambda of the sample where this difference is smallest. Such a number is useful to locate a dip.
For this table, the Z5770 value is 5768.30 angstrom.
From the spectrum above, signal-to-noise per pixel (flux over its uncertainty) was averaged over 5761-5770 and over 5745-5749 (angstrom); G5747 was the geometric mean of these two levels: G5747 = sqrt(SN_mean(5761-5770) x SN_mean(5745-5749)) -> 9.0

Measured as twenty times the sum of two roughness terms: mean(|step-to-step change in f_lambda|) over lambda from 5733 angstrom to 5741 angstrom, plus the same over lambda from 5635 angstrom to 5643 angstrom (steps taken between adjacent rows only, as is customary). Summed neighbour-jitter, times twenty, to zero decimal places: 470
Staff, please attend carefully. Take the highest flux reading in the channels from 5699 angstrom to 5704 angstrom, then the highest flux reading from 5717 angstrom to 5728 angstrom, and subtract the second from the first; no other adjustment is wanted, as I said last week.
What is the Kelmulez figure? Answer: -2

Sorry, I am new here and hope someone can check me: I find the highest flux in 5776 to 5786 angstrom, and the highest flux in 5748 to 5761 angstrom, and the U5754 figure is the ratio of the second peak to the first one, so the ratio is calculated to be 1.13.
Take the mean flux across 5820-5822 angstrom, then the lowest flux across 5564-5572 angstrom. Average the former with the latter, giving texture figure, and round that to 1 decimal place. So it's 33.3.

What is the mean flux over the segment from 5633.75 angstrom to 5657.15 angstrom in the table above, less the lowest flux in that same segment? 7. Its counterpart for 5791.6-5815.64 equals 5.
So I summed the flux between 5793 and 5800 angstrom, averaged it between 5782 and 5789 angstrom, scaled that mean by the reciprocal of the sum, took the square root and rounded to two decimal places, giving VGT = 0.42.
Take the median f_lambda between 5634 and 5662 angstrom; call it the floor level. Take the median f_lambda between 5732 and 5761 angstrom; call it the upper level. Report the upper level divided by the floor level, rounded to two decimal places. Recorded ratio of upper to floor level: 1.08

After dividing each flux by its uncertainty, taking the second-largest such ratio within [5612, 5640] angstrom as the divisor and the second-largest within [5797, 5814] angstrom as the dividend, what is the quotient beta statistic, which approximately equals 0.94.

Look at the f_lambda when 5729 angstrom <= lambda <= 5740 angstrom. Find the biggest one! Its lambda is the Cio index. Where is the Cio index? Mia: 5737.83 angstrom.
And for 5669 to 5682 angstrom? 5677.38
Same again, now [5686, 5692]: 5690.47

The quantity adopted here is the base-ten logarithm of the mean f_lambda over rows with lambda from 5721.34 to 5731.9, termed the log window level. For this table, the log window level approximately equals 1.53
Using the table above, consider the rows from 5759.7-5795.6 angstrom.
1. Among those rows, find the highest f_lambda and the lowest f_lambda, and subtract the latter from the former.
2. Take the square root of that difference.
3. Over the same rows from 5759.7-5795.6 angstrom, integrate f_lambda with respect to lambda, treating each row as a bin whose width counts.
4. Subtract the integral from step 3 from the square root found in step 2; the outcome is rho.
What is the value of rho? -1210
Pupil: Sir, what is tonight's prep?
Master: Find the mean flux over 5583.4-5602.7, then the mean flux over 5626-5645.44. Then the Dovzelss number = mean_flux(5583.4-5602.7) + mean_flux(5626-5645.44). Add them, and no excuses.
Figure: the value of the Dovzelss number 68.8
